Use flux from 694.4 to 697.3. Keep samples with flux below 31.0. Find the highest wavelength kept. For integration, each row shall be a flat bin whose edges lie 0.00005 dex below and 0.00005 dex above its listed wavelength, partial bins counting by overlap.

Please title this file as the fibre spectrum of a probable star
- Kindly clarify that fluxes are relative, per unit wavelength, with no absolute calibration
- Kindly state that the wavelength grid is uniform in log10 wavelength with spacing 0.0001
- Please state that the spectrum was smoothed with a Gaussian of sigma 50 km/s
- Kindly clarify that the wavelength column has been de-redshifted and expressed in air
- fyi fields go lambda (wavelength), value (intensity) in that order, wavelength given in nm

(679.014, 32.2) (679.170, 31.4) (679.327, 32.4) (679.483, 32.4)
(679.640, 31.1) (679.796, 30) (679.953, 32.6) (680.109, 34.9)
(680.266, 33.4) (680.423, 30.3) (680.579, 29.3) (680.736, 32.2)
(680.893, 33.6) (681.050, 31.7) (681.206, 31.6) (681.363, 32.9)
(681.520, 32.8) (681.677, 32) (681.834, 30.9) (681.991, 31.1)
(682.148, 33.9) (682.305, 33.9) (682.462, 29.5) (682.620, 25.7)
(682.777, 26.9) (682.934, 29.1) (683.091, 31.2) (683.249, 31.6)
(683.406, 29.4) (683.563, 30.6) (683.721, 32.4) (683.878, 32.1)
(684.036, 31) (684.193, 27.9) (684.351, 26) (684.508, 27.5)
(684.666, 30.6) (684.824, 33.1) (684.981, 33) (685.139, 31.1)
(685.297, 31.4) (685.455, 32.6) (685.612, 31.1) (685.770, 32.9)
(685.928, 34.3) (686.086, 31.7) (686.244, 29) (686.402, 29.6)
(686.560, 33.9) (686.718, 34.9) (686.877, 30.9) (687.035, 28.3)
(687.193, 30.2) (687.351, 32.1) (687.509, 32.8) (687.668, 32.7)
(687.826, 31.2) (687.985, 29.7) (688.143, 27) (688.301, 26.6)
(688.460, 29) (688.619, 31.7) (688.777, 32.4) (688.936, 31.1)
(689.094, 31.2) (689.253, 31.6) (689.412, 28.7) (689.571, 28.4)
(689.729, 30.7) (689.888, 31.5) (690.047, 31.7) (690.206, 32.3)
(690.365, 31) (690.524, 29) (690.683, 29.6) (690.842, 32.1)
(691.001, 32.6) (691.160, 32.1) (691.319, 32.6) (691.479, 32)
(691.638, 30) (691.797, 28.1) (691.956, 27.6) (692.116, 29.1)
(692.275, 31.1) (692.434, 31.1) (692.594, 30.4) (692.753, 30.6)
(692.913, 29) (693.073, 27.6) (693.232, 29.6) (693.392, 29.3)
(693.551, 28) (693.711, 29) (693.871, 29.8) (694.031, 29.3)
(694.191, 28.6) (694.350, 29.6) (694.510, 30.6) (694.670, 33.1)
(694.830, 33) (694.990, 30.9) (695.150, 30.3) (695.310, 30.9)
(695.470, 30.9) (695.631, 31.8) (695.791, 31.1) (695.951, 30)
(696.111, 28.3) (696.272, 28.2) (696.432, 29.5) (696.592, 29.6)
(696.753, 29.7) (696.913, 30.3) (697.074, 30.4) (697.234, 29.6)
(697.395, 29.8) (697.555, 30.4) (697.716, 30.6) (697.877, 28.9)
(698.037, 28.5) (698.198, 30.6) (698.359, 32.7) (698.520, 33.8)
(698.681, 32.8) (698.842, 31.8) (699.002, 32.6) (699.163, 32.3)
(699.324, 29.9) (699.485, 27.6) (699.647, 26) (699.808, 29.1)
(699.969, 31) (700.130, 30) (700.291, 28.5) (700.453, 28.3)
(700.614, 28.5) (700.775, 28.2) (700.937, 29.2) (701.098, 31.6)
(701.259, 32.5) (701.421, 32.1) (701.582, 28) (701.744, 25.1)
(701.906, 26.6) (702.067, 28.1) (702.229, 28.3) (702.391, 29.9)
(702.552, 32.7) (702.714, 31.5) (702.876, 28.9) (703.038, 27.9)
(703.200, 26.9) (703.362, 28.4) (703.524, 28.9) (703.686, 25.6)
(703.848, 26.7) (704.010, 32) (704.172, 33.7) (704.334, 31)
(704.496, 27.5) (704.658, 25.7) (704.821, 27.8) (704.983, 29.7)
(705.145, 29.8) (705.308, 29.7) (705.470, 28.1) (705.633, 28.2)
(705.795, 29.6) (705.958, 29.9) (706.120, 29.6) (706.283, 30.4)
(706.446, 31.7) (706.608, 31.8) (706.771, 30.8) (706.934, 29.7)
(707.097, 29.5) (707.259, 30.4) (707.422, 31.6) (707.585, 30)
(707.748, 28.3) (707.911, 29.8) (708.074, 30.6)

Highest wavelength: 697.234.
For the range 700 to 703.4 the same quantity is 703.362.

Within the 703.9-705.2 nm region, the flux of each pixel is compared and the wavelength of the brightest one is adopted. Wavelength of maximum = 704.172 nm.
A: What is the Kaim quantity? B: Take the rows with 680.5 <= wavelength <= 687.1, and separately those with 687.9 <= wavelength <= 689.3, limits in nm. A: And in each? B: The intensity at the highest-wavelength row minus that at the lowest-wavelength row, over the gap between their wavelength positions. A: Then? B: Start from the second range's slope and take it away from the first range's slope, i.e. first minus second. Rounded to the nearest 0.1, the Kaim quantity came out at -1.7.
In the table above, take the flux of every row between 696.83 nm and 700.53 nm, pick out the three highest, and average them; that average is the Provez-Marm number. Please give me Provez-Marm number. 33.1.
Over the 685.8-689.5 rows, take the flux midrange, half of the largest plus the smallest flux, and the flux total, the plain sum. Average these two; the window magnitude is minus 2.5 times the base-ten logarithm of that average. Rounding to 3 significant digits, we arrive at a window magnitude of -6.42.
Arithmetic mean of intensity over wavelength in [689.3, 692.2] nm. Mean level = 30.5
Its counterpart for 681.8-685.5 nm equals 30.5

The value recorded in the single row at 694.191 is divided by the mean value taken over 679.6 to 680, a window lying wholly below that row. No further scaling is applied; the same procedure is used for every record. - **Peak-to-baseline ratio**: 0.92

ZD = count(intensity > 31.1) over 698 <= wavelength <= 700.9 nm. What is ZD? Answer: 6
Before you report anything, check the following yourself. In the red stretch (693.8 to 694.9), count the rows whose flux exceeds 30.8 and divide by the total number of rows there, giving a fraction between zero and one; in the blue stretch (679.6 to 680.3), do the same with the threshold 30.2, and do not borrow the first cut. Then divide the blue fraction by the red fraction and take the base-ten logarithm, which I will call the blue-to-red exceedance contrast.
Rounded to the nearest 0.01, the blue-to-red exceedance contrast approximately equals 0.45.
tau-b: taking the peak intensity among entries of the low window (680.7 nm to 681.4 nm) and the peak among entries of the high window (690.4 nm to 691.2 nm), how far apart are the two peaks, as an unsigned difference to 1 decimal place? 1.0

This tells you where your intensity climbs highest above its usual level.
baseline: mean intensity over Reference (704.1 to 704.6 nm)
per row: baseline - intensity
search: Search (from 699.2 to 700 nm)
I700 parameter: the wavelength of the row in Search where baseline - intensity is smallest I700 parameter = 699.969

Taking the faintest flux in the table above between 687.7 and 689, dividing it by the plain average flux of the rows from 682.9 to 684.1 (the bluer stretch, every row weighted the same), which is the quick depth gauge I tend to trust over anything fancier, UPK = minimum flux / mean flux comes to 0.86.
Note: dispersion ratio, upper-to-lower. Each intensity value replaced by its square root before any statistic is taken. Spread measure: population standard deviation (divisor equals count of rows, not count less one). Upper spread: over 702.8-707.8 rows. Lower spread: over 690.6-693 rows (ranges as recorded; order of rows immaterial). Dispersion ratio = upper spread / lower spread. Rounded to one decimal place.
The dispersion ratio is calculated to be 1.2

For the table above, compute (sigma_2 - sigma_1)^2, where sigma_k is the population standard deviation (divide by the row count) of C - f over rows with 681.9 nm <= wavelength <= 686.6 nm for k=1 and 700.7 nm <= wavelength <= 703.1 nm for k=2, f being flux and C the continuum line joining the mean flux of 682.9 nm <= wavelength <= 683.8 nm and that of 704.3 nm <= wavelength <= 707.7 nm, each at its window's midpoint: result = 0.0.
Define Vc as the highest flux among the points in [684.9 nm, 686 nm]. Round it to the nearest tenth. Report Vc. 34.3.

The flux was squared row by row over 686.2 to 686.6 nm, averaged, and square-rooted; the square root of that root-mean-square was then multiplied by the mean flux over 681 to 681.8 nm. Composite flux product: 179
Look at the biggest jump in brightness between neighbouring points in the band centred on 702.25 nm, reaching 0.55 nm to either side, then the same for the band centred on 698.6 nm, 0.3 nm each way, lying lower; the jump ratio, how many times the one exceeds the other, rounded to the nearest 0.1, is 2.5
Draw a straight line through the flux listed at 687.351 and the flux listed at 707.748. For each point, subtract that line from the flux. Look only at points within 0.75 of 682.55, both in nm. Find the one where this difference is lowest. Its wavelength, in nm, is 682.620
